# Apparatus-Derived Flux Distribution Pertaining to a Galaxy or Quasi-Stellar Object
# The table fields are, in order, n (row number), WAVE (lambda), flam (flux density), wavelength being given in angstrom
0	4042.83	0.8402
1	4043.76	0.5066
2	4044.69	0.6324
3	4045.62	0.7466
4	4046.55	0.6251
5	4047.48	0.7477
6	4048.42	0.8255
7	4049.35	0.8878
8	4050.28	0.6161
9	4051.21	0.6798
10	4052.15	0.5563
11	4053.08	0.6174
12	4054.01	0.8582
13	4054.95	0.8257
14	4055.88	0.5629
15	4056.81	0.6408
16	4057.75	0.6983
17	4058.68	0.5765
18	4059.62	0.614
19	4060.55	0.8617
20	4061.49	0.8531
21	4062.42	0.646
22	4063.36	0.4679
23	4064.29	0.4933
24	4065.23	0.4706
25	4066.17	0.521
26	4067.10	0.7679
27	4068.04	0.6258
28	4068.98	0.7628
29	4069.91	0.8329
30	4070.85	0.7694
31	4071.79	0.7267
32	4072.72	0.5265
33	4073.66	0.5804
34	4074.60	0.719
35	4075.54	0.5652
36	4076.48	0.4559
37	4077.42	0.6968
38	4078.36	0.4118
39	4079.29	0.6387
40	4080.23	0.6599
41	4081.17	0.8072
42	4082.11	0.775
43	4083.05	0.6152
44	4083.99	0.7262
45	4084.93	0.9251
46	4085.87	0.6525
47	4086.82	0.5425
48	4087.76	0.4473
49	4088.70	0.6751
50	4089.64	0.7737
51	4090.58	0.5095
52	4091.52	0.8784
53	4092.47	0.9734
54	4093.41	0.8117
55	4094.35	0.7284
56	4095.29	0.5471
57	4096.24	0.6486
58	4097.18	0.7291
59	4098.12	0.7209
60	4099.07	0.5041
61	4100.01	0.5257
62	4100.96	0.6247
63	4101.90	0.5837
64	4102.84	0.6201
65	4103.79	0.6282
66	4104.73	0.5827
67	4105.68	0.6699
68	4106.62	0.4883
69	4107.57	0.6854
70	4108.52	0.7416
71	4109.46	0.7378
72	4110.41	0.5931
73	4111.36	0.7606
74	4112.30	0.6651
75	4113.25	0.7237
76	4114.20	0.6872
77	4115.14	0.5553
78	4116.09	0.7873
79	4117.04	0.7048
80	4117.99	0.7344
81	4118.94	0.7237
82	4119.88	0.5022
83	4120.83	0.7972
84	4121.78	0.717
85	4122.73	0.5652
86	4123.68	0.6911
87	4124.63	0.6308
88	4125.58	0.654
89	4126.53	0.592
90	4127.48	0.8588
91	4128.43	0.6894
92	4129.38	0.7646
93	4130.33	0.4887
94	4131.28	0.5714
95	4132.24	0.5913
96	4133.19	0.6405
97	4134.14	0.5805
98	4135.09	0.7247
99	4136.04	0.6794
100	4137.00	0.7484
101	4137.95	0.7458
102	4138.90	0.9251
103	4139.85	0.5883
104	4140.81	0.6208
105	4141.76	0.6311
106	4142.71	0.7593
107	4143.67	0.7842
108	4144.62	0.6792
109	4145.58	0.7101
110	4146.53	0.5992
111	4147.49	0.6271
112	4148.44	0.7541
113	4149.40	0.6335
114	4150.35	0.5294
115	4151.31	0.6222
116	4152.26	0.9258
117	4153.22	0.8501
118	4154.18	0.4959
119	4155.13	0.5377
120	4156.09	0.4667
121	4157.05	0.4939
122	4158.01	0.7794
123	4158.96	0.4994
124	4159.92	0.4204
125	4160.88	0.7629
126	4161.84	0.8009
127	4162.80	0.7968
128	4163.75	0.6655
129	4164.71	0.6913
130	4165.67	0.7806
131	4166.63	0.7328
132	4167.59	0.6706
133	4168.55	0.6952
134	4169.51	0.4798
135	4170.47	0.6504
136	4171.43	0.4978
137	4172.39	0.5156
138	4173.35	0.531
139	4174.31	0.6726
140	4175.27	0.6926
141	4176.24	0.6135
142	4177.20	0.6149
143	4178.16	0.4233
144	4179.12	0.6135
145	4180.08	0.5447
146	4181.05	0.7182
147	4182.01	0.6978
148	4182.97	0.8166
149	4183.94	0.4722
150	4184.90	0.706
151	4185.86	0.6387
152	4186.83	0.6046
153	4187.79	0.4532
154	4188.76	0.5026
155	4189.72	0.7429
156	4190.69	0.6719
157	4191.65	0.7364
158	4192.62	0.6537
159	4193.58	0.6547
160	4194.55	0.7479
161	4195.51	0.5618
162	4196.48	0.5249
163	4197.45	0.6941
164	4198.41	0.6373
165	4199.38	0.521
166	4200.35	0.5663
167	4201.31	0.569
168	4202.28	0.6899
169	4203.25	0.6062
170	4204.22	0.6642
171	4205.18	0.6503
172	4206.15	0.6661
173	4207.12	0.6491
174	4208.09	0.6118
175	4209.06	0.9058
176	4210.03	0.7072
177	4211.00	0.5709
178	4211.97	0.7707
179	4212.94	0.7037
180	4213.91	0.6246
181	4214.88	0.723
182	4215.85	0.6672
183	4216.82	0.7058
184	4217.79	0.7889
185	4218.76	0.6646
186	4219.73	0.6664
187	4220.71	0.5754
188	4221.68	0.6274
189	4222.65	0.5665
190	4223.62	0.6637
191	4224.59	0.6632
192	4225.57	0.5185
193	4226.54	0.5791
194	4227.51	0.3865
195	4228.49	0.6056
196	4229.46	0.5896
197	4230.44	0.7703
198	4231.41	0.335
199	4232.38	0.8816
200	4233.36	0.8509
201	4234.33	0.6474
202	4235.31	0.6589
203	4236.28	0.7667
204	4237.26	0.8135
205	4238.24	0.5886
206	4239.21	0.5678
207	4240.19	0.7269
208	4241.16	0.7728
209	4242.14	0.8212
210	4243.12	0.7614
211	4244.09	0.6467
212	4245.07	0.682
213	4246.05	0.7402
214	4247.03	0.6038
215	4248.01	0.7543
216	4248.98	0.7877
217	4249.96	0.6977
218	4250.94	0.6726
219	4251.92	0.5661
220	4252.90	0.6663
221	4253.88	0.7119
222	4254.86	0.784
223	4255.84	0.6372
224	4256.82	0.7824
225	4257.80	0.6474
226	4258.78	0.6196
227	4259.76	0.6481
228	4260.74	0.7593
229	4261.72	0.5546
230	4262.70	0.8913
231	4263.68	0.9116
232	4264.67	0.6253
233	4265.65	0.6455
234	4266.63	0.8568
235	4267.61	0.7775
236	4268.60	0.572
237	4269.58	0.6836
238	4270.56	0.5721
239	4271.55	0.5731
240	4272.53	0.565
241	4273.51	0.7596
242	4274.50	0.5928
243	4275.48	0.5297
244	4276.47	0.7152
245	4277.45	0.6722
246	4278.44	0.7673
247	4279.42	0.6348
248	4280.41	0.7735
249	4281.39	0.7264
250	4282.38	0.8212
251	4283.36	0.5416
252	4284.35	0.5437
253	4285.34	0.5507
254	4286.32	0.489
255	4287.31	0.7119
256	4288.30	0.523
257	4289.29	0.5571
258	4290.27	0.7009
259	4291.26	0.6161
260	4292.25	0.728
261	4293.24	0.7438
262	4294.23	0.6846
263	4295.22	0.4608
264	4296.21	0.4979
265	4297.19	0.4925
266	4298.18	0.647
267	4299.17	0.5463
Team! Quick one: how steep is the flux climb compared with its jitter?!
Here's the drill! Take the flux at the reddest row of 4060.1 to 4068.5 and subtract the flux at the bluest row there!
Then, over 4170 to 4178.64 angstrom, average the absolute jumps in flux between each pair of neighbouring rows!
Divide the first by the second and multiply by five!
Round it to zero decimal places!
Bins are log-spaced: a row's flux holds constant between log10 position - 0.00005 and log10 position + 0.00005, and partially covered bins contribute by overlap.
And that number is -15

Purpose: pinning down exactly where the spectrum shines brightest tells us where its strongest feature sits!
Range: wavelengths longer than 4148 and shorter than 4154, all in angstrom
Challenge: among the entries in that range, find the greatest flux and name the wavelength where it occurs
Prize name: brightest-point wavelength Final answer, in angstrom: 4152.26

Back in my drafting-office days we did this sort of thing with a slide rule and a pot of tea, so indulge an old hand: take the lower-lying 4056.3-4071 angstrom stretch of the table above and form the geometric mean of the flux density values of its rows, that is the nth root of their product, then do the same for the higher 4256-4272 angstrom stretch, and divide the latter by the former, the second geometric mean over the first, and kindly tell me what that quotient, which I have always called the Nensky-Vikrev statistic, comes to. 1.06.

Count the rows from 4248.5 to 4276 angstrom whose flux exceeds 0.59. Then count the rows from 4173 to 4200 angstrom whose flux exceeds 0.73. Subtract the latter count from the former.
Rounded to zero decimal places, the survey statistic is 17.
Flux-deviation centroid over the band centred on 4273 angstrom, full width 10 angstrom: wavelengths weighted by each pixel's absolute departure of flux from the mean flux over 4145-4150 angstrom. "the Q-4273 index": 4272.8 angstrom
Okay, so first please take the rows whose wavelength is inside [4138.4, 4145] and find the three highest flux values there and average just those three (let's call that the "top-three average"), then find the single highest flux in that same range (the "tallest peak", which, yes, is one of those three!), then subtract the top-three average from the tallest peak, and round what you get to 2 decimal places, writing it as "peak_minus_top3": 0.10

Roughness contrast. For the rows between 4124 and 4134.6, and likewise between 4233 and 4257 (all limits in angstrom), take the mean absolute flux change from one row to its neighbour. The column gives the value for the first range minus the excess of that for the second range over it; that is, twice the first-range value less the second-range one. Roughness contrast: 0.13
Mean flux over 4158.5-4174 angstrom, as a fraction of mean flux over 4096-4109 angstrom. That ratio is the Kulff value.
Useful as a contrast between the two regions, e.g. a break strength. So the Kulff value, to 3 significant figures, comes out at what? 1.02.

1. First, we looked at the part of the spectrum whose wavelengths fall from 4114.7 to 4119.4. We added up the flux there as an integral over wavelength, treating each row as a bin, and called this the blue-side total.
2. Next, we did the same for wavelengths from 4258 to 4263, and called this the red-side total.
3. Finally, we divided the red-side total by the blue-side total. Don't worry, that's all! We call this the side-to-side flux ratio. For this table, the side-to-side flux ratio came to 1.0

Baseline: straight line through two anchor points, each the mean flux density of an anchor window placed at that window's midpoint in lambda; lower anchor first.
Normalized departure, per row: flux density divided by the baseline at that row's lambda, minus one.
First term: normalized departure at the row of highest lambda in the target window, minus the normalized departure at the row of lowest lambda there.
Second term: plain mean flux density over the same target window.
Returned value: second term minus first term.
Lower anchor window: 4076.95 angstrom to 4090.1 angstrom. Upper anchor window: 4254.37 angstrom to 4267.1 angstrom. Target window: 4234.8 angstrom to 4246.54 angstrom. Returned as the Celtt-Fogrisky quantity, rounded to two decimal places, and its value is 0.60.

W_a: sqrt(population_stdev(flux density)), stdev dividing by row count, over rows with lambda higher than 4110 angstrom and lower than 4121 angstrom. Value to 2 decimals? 0.30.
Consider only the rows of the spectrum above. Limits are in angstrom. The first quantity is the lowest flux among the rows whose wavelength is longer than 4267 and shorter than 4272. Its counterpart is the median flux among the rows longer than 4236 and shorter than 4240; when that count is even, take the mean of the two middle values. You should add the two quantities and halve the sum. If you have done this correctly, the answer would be 0.62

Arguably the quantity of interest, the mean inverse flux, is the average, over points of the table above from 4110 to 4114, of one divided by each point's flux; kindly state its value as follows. 1.47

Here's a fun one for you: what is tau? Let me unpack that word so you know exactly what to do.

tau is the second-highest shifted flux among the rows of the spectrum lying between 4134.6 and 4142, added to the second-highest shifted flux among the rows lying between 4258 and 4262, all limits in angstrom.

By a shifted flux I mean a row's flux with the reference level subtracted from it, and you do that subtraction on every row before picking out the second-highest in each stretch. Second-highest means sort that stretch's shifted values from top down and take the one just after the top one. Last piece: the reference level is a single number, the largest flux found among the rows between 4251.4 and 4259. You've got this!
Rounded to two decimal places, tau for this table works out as -0.17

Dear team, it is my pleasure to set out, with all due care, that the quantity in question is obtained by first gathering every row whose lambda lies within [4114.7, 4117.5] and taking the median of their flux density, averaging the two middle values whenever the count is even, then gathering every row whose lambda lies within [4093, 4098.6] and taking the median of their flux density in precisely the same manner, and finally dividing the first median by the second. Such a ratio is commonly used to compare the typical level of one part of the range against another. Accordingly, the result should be 0.97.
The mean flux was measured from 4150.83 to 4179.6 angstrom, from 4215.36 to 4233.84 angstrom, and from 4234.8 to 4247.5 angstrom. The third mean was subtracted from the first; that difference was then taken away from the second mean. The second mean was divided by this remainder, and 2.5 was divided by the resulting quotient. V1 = 2.78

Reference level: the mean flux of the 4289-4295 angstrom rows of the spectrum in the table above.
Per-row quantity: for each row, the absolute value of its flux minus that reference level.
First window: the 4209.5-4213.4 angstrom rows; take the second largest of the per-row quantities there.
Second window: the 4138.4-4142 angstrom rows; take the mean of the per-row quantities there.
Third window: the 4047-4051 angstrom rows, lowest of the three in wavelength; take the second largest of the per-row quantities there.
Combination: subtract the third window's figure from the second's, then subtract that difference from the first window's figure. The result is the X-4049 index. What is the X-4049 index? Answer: 0.15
